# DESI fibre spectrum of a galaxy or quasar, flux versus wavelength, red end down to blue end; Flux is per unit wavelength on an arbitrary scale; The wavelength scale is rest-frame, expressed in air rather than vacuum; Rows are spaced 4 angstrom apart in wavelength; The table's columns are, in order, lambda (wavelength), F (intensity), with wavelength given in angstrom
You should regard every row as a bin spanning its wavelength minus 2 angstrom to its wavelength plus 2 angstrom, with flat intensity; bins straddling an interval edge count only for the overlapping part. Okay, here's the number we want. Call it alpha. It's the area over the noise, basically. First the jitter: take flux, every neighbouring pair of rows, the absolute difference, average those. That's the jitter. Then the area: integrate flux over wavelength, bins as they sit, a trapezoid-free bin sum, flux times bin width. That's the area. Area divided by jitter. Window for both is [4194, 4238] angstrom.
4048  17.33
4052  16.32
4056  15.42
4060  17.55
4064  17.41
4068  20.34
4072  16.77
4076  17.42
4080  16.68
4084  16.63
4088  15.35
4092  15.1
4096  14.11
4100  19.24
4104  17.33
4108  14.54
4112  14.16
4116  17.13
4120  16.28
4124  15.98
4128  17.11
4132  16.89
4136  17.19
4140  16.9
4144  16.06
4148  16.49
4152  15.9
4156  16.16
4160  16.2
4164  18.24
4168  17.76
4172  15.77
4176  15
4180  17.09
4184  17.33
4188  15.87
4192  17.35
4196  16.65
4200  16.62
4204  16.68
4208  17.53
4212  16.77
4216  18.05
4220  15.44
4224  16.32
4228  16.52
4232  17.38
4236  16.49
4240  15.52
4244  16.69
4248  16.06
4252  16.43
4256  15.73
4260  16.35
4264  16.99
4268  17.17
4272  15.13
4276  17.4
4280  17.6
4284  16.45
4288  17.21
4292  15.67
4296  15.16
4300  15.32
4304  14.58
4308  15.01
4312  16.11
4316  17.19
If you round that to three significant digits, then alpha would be 876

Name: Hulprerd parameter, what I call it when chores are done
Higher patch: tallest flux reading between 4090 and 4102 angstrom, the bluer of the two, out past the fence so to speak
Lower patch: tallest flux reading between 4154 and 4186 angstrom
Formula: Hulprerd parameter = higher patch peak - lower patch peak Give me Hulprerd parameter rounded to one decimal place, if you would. 1.0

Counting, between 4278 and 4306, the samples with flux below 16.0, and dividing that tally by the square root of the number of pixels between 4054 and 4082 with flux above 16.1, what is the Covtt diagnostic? 1.6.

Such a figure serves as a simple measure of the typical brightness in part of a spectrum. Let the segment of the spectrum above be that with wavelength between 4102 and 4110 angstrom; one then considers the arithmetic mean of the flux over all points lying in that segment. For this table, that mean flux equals 15.9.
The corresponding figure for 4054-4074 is 17.5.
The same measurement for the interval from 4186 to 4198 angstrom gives 16.6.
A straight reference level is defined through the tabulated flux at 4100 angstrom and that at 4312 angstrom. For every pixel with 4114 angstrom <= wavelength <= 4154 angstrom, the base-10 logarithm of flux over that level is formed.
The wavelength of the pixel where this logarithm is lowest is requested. 4124 angstrom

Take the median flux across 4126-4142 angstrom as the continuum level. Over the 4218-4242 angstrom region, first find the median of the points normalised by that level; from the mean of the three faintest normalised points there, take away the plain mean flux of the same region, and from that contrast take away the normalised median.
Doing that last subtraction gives -16.3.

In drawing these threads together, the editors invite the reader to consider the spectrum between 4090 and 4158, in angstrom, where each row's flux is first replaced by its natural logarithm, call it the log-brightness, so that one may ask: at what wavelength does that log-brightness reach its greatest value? 4100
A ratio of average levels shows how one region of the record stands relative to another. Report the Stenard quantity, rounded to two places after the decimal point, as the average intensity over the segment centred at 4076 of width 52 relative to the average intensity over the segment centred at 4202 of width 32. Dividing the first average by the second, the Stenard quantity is 0.99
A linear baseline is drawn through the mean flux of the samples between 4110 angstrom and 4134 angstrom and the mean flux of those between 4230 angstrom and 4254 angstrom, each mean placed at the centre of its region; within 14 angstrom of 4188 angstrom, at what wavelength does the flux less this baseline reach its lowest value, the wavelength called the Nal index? 4176 angstrom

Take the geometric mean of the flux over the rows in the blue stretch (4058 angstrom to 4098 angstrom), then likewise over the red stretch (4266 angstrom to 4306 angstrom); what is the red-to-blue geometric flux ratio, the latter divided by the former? 0.968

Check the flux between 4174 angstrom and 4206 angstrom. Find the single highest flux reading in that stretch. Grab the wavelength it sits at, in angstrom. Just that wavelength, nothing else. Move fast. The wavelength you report 4192 angstrom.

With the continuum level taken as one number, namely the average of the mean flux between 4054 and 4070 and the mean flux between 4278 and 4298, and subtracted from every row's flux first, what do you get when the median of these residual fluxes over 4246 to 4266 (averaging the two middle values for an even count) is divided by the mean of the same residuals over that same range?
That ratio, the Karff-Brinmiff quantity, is 0.9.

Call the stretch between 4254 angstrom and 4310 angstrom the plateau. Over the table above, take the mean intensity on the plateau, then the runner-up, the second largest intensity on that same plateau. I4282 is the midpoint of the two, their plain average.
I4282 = 16.8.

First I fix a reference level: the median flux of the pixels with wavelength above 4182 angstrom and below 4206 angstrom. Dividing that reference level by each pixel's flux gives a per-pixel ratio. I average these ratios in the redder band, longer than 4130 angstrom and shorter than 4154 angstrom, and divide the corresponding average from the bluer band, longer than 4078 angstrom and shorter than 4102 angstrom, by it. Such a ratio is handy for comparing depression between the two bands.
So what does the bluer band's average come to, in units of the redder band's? 1.03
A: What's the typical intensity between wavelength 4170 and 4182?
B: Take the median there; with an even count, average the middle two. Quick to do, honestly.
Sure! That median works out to 15.8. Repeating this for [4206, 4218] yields 17.5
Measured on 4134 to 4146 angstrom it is 16.9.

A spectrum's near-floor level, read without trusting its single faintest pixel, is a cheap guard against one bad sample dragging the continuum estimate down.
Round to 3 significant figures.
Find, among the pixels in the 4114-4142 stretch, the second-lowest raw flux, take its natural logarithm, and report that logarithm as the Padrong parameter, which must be 2.79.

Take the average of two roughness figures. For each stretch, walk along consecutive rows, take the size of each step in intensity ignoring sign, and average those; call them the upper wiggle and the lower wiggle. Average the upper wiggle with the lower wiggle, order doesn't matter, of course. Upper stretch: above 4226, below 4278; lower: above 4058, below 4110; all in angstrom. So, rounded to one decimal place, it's 1.3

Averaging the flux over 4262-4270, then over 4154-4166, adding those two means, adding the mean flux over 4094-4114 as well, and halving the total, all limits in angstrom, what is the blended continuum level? 24.9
